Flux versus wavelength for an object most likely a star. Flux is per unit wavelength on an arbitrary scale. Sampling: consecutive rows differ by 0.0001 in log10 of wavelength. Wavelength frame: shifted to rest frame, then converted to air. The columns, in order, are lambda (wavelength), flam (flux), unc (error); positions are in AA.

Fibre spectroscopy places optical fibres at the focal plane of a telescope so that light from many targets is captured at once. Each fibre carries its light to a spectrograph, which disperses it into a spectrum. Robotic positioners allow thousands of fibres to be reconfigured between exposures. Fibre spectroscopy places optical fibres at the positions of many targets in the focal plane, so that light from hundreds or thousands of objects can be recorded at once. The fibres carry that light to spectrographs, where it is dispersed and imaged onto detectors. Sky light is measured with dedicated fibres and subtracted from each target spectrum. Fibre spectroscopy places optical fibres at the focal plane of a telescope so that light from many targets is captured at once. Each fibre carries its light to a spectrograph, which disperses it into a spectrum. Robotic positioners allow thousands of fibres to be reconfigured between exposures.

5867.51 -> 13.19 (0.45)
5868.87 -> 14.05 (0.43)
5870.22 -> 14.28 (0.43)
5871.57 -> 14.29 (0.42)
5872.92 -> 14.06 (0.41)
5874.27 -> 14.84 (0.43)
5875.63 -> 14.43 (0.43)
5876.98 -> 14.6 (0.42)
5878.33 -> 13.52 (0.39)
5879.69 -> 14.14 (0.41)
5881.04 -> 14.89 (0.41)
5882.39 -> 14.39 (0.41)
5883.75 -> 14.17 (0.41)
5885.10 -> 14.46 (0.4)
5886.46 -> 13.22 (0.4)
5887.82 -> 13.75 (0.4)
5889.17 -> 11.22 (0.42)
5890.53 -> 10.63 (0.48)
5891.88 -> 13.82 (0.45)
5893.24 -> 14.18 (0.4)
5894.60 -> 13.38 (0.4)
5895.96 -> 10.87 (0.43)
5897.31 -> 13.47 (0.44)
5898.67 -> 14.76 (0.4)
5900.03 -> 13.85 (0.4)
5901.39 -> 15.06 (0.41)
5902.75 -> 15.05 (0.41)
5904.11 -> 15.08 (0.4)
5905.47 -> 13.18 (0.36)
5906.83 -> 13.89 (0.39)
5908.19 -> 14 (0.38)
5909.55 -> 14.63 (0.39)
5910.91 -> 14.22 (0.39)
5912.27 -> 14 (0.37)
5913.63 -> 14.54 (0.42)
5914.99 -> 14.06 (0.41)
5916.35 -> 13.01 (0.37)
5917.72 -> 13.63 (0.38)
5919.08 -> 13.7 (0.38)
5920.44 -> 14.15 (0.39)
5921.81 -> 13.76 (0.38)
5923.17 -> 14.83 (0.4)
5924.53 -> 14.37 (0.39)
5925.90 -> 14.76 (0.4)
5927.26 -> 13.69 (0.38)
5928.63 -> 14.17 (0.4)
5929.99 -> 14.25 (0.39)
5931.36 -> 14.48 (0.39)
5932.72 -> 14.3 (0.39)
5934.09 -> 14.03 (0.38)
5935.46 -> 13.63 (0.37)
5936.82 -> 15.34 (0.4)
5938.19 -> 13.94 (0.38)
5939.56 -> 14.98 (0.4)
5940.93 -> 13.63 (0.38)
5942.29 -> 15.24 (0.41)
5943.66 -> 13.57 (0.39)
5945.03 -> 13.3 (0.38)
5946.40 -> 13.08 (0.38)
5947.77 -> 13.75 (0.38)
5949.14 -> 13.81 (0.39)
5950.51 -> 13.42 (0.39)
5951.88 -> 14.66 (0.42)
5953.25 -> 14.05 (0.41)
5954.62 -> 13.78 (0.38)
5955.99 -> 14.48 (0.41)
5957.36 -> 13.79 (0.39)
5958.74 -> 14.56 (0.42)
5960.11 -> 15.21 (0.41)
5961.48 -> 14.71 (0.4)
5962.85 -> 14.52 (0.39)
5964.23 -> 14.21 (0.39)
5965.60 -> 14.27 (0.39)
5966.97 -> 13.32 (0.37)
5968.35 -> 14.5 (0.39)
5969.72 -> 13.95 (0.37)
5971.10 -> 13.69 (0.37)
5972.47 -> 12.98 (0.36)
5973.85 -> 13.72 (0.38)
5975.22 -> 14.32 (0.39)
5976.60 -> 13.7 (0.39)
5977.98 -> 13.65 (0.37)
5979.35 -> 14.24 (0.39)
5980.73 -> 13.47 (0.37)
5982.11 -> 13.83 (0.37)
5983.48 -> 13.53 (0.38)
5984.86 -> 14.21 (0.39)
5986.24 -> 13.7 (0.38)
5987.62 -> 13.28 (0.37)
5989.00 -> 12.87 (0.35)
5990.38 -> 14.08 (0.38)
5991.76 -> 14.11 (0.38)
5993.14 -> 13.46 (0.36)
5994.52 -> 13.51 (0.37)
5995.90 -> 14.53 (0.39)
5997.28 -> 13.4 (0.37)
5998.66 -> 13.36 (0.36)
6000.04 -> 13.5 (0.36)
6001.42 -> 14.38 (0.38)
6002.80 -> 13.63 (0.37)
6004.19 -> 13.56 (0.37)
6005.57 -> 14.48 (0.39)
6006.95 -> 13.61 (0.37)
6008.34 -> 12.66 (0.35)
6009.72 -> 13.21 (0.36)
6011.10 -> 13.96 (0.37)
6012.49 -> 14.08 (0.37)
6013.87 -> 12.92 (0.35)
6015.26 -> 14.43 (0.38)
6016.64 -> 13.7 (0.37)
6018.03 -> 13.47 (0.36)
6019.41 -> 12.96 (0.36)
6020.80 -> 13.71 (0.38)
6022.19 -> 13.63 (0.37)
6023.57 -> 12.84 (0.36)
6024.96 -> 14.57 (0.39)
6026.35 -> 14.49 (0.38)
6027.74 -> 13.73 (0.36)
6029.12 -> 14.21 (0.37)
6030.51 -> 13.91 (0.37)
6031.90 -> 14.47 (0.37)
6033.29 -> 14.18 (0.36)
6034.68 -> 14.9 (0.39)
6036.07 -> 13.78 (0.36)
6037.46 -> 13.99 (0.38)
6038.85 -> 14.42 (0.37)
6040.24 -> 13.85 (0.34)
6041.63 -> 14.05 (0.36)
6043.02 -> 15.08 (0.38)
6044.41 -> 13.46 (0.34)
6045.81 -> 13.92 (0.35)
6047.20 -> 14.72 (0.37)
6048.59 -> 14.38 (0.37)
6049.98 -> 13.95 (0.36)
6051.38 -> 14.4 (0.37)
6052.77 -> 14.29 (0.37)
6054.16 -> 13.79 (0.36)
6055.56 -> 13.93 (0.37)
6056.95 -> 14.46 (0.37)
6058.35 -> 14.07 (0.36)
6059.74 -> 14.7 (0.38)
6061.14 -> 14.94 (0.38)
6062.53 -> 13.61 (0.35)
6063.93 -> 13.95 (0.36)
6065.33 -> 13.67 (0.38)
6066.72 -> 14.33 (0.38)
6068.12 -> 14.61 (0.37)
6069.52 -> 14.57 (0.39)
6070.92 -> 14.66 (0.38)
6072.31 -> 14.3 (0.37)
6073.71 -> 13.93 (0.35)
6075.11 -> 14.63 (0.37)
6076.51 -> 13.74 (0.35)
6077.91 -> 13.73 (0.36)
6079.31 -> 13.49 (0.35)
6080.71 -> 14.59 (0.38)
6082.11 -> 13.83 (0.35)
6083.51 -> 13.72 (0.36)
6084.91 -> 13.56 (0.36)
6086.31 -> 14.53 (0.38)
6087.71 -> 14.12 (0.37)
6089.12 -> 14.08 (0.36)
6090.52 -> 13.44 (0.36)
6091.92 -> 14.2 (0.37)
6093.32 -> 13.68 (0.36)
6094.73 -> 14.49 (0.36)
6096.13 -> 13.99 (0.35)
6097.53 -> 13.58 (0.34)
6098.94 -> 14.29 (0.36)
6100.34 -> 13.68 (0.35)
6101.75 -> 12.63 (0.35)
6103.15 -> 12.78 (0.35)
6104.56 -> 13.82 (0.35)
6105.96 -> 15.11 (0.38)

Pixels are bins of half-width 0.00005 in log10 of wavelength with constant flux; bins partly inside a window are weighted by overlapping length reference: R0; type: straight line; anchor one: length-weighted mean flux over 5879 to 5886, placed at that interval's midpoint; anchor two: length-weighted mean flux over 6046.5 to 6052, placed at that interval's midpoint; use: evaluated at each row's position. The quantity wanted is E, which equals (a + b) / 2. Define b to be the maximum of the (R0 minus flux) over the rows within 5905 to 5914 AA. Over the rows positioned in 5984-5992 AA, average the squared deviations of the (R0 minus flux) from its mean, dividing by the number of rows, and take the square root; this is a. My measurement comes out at 0.84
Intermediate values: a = 0.49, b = 1.19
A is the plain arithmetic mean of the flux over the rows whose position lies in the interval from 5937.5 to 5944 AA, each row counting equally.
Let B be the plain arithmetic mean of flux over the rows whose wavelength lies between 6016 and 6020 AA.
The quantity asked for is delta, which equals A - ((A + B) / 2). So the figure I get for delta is 0.45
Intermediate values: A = 14.3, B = 13.4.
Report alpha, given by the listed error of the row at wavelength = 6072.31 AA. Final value 0.370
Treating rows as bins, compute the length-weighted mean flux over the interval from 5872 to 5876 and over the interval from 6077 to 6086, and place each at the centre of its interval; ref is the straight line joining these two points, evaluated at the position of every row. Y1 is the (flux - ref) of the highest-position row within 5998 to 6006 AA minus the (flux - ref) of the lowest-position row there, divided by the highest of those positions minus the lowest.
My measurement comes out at 0.16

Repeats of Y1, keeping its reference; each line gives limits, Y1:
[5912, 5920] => -0.04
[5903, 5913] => -0.13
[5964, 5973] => -0.15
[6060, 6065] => -0.35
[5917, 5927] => 0.14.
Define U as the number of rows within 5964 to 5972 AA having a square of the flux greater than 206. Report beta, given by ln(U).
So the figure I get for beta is 0.0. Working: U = 1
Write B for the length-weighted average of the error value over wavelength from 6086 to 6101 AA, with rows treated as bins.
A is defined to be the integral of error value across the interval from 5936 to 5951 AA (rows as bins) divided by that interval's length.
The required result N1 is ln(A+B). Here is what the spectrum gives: -0.29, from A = 0.389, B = 0.36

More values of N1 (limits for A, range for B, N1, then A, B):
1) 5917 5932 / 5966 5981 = -0.27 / 0.389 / 0.38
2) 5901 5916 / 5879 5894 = -0.21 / 0.393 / 0.42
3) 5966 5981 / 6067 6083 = -0.30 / 0.378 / 0.37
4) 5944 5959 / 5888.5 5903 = -0.20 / 0.394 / 0.42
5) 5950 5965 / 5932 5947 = -0.24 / 0.401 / 0.39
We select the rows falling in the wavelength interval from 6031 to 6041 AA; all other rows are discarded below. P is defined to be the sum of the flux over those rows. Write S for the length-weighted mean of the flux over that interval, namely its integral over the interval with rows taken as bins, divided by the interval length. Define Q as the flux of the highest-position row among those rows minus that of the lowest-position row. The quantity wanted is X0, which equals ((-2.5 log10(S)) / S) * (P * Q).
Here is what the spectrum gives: 12.5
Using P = 100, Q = -0.62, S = 14.2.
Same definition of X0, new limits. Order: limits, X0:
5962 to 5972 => 16.7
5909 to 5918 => 20.1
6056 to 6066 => 15.9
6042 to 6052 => 13.7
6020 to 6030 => -10.0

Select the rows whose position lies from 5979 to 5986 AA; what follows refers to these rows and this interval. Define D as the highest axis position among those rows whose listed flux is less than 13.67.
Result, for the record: 5983.48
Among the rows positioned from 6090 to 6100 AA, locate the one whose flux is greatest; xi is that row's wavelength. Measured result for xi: 6094.73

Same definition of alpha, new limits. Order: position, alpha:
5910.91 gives 0.390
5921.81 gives 0.380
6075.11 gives 0.370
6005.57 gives 0.390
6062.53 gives 0.350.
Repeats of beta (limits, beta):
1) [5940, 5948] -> 0.0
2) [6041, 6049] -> 1.1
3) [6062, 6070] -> 0.7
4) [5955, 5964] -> 1.6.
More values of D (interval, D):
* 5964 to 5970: 5966.97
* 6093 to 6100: 6097.53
